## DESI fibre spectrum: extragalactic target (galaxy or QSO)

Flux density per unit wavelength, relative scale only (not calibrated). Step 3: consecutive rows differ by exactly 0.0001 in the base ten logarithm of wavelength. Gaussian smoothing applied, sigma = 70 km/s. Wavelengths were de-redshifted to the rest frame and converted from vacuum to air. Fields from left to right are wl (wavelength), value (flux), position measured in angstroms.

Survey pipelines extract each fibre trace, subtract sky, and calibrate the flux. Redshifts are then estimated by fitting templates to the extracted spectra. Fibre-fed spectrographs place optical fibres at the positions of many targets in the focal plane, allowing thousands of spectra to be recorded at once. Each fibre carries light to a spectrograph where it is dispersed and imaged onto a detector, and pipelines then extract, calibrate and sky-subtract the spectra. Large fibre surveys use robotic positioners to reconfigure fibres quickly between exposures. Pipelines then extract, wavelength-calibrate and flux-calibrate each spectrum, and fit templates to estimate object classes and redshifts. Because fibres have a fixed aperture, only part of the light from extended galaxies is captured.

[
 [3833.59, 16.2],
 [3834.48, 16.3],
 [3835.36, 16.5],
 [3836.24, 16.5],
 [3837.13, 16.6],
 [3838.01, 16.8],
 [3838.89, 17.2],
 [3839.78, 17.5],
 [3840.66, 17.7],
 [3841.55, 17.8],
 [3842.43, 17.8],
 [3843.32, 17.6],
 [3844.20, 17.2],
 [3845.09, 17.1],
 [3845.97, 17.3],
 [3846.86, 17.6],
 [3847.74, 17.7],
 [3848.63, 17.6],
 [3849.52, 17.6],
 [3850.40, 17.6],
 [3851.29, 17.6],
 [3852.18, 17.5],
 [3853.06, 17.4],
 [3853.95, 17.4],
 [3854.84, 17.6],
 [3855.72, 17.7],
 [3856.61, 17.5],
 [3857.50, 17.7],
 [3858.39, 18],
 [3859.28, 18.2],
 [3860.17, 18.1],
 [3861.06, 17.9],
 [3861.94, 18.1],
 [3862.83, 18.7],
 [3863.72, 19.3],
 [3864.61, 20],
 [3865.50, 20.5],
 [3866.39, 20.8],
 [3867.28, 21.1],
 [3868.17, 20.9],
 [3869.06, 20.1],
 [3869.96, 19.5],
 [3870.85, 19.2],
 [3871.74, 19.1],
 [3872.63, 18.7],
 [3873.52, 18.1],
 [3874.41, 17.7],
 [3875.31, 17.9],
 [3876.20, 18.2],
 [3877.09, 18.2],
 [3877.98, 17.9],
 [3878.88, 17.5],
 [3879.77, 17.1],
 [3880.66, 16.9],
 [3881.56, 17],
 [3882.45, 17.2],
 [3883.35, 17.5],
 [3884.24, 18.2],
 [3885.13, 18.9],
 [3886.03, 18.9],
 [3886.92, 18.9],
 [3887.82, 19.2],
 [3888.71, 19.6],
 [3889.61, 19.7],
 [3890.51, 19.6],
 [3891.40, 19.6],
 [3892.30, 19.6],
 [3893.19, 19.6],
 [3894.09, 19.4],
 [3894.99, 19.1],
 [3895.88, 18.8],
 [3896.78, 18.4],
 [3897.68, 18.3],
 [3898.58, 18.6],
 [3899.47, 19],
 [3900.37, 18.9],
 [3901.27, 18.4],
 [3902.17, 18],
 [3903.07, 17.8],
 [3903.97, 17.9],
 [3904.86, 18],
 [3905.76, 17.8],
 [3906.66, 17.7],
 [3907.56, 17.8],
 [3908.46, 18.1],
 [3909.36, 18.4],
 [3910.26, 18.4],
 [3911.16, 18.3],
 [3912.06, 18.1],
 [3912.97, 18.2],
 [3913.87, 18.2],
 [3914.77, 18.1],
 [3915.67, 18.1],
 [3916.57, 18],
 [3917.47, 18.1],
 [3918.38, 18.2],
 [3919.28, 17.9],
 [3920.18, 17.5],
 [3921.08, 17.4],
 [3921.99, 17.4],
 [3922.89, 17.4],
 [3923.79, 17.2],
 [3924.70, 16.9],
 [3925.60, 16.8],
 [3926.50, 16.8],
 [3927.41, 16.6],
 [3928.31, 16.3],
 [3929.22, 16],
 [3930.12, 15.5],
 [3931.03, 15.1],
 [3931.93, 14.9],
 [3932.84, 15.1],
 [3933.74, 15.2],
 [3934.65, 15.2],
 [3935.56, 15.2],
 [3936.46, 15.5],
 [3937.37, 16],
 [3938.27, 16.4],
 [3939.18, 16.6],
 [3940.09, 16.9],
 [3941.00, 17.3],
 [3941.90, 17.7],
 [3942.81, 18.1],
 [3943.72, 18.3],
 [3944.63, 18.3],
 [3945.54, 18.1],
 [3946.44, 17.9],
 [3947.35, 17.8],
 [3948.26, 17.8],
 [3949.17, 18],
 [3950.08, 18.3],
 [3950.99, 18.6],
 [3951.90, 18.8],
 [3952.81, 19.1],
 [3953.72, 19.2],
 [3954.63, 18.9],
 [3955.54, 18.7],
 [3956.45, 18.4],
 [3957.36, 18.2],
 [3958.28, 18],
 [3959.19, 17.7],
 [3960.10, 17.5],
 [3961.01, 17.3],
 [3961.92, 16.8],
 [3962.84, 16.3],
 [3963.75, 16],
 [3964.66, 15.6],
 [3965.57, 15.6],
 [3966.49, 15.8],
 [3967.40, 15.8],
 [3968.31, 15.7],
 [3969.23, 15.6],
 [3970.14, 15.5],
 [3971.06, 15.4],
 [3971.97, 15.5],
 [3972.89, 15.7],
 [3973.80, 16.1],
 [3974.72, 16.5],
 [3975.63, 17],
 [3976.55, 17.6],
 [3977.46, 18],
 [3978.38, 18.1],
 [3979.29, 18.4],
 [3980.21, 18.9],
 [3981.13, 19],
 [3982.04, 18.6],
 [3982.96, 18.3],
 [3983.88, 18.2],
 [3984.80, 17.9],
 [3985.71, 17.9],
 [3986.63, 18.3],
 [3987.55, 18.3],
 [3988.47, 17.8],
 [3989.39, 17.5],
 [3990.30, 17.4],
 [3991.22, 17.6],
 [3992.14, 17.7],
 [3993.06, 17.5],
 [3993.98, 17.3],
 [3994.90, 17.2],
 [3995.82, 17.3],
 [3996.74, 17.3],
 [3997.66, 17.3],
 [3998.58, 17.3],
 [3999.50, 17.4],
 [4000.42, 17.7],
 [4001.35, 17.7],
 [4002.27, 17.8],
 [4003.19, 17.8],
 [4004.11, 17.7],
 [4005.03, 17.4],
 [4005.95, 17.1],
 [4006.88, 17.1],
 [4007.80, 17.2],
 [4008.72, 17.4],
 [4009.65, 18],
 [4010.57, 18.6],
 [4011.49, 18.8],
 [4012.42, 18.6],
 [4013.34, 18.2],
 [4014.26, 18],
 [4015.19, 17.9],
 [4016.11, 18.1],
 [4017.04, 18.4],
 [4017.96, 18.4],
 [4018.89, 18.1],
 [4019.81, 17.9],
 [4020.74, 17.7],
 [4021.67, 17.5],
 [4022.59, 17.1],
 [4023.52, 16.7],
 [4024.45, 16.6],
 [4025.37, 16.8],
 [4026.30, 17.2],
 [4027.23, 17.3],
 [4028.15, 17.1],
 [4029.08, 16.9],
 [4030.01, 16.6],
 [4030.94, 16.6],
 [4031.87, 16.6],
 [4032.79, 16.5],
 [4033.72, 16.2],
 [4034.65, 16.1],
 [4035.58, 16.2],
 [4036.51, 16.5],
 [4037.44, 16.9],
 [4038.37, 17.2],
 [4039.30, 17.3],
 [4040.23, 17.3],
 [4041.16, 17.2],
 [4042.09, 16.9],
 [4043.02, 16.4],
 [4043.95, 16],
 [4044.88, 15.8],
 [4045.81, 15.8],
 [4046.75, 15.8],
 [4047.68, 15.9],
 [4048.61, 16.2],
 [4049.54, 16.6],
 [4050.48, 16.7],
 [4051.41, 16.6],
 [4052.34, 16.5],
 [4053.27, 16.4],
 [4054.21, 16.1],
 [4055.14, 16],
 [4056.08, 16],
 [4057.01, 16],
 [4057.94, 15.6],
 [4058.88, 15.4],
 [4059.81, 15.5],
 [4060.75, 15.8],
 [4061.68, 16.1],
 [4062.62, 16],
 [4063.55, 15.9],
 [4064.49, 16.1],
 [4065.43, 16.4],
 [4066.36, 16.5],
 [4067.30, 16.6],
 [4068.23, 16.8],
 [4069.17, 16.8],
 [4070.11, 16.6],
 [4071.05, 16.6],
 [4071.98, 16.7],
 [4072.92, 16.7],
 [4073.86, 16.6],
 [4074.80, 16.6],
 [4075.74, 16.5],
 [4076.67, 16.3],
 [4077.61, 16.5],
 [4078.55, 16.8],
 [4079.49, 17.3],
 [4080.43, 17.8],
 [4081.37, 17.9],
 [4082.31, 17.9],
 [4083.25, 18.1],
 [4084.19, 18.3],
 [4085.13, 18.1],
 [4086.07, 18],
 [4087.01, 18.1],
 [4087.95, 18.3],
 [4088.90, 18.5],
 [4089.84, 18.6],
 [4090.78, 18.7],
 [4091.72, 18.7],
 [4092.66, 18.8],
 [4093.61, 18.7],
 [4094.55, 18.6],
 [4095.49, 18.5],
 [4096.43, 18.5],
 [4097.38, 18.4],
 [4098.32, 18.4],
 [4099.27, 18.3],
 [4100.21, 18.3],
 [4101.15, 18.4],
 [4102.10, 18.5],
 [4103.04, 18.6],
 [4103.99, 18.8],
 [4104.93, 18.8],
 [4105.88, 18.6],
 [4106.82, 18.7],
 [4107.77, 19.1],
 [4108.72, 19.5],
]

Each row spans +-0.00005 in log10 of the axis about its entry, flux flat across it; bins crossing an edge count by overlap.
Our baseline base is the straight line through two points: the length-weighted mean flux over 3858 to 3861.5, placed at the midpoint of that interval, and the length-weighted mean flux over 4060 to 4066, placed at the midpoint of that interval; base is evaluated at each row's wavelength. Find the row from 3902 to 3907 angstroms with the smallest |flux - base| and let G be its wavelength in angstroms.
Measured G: 3906.66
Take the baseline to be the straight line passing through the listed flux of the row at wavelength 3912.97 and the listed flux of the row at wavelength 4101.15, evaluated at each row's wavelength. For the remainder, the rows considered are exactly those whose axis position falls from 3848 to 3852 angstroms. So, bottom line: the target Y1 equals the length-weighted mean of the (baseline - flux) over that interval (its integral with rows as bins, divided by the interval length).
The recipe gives 0.53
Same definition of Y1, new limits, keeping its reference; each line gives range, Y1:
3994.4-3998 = 1.01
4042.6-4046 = 2.33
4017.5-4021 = 0.27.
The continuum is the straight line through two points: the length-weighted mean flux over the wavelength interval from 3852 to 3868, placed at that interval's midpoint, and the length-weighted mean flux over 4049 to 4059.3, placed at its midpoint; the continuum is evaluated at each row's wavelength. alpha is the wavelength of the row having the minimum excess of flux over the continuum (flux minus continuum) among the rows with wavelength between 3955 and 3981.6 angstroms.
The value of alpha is 3971.06 angstroms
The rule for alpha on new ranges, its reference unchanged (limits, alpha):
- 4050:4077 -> 4058.88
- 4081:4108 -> 4081.37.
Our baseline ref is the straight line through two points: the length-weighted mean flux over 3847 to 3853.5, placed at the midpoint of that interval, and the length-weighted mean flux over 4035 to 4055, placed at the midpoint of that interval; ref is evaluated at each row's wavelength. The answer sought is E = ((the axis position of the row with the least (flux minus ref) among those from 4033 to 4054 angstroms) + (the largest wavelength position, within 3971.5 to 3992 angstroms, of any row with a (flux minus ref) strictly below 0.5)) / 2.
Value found 4010.3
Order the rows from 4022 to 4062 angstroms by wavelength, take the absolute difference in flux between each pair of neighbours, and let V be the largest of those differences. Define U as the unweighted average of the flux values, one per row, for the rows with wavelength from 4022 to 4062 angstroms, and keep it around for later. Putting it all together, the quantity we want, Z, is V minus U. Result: -15.9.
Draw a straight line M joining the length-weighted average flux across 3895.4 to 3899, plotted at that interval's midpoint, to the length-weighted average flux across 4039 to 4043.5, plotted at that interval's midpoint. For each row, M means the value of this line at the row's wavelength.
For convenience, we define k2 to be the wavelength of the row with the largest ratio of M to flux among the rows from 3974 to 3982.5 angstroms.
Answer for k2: 3974.72 angstroms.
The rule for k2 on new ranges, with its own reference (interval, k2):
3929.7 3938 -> 3931.93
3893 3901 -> 3897.68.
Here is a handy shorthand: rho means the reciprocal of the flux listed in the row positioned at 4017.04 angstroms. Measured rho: 0.054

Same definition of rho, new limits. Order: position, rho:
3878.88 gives 0.057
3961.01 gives 0.058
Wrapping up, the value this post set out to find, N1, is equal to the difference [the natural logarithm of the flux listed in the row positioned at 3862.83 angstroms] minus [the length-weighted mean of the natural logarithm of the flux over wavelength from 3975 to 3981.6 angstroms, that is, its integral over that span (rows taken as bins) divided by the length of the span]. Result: 0.030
